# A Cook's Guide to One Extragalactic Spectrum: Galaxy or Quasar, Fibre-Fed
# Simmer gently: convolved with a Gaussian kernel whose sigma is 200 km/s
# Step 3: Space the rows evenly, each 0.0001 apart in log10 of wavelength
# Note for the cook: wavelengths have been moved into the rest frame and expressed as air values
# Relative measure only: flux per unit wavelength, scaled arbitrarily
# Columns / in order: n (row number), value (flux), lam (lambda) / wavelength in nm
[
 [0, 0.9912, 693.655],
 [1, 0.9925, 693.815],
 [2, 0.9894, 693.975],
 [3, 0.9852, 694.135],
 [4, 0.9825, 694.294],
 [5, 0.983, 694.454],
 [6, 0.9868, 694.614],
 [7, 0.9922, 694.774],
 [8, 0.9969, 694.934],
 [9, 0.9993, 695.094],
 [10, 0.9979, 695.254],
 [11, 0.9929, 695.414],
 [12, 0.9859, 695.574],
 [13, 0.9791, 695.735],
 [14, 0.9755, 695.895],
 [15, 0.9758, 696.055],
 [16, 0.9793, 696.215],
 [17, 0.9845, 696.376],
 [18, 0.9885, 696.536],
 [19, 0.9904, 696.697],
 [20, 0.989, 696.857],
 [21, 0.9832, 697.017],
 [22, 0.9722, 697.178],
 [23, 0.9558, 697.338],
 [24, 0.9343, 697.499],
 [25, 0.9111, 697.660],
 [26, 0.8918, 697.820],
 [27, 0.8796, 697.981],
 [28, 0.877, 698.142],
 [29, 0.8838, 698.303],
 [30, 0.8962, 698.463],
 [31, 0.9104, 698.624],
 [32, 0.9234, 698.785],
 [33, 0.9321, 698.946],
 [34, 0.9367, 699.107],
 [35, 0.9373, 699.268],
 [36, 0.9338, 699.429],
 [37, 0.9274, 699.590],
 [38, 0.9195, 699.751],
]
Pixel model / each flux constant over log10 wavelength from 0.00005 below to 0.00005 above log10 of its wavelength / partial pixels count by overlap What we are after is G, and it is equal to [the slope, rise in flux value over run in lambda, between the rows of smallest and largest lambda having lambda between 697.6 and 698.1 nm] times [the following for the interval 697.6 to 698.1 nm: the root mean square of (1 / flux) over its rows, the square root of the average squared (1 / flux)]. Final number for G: -0.11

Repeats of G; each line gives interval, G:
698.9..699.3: 0.02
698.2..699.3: 0.06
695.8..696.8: 0.02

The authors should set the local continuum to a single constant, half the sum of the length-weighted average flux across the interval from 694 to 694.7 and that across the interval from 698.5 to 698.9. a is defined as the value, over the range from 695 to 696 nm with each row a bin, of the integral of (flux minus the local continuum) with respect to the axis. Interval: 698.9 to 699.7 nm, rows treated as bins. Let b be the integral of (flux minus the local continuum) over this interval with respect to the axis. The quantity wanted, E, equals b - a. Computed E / -0.052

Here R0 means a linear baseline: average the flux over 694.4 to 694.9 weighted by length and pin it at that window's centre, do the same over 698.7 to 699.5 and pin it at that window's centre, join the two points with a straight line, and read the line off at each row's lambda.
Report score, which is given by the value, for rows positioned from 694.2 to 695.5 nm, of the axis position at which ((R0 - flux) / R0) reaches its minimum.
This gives 695.254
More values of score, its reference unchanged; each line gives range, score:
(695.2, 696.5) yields 696.376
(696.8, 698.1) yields 696.857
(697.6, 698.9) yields 698.785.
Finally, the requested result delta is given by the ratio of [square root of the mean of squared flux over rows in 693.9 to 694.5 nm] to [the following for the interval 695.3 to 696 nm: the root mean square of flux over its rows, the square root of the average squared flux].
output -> 1.00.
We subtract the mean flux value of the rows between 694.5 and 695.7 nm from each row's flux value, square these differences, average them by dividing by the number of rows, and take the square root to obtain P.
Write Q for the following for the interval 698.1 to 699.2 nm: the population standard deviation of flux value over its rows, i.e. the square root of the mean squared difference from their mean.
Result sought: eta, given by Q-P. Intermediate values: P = 0.005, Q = 0.022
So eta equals 0.017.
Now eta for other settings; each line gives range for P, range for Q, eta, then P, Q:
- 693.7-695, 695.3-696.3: 0.001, 0.005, 0.006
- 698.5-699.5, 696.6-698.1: 0.031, 0.009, 0.040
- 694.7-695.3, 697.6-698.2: 0.011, 0.003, 0.013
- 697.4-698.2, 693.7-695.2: -0.016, 0.021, 0.006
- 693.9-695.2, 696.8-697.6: 0.014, 0.006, 0.020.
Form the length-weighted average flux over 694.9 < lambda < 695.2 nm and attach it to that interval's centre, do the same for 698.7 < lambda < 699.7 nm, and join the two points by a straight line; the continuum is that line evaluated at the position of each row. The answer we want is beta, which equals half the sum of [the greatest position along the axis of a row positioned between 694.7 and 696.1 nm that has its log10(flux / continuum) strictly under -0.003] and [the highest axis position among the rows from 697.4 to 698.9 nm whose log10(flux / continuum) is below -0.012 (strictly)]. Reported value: 697.26 nm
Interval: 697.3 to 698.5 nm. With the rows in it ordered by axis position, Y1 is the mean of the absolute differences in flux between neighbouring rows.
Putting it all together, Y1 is 0.0140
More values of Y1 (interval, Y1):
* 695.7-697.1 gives 0.0032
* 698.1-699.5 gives 0.0080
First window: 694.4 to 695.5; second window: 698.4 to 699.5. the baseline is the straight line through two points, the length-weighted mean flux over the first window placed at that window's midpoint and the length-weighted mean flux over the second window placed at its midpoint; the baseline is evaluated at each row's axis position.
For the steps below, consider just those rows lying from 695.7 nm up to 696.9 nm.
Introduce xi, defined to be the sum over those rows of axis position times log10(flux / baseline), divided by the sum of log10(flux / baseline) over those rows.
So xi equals 696.62 nm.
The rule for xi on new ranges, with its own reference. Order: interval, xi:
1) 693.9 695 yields 694.26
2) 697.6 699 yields 698.09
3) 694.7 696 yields 695.28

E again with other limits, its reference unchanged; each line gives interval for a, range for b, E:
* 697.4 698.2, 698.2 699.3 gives 0.001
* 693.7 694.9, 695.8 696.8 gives -0.013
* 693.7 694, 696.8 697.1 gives -0.002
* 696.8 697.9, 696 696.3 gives 0.011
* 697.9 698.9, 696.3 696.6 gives 0.065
